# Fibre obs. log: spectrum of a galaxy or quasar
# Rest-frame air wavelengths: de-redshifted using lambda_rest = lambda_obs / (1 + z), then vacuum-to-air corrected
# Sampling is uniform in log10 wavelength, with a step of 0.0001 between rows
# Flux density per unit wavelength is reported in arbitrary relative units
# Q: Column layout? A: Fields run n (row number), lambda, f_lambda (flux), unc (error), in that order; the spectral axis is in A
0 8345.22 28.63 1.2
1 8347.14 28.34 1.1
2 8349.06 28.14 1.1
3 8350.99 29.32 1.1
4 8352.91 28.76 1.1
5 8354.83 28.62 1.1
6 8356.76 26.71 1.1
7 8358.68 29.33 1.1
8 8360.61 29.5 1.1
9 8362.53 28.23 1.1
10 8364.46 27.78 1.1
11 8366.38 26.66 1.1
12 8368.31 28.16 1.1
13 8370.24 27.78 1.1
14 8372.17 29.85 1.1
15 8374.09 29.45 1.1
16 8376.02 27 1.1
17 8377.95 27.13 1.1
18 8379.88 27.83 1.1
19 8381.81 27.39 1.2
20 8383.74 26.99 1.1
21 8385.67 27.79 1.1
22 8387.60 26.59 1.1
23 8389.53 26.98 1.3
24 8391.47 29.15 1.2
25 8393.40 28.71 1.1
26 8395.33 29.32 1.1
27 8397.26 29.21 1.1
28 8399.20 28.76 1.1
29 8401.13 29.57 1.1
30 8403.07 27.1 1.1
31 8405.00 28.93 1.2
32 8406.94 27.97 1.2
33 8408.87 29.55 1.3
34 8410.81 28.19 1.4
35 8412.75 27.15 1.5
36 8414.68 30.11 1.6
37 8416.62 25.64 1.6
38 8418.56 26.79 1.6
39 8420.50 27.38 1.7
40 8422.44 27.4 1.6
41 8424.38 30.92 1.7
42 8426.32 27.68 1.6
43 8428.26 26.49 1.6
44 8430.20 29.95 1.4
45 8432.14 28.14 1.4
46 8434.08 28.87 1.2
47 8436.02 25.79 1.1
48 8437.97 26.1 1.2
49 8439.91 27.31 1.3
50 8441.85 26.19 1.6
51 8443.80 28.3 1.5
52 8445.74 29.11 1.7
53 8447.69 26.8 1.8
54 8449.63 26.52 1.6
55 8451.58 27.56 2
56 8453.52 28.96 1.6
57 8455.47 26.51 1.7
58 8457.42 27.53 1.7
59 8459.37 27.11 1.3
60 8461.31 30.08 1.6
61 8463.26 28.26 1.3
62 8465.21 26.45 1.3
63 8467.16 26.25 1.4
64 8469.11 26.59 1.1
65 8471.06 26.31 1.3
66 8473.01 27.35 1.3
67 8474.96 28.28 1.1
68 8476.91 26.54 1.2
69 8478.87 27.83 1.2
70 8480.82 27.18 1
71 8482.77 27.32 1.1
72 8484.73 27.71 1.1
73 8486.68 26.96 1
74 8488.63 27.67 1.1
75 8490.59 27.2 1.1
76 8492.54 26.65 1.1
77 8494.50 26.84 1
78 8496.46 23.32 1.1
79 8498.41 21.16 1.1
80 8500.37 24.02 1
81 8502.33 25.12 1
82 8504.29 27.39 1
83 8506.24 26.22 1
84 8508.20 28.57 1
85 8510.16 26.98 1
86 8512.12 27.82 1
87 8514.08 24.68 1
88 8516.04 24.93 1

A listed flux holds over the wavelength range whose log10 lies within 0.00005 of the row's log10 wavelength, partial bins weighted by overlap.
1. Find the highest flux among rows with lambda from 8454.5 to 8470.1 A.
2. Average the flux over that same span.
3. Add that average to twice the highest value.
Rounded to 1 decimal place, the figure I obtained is 87.5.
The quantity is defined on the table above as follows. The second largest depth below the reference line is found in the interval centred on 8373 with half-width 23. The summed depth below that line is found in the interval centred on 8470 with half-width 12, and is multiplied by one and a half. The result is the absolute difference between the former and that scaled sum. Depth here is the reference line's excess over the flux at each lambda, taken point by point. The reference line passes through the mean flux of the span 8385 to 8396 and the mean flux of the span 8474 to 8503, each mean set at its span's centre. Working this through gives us 15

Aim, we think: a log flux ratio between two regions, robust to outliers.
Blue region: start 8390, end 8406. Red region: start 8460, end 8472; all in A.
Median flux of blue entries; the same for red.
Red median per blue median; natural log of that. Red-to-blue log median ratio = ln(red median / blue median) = -0.09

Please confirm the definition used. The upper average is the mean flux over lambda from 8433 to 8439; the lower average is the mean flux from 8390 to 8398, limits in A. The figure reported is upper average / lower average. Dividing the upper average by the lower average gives 0.93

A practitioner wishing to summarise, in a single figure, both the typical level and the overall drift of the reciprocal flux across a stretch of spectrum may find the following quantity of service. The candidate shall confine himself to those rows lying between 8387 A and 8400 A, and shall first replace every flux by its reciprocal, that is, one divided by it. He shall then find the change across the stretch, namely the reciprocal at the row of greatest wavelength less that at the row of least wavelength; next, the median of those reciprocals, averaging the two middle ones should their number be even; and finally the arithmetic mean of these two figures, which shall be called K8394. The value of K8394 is 0.016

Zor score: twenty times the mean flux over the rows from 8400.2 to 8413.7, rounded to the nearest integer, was 567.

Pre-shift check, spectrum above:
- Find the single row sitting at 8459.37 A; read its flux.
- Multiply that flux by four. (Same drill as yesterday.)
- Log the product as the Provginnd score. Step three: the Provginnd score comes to 108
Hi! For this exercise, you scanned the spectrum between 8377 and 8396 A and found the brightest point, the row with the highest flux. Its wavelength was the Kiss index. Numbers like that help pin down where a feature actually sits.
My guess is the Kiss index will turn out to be 8395.33 A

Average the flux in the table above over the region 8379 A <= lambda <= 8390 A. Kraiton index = 27.3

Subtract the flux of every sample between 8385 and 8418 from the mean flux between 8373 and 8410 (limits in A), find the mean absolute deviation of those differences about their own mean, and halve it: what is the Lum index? 0.518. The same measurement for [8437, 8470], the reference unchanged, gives 0.475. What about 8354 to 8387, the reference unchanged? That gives 0.415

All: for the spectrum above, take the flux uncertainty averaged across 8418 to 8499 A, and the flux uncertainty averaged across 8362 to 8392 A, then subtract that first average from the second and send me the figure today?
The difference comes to -0.24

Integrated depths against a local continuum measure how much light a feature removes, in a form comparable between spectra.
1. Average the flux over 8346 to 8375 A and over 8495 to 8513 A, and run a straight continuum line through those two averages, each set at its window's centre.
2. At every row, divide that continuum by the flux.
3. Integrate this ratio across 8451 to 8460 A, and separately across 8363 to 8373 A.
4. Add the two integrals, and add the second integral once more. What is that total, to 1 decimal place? 28.9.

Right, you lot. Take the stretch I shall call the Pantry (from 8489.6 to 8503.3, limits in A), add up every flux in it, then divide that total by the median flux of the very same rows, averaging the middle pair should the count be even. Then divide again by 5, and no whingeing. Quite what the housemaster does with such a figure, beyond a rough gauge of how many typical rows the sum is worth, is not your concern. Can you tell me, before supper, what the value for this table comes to 1.388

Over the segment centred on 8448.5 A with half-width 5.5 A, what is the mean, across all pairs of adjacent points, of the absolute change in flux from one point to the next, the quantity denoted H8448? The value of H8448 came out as 1.2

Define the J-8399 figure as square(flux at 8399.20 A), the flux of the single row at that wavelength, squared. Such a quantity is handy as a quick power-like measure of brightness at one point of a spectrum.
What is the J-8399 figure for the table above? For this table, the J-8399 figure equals 827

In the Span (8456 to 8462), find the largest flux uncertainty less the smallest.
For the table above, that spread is 0.40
